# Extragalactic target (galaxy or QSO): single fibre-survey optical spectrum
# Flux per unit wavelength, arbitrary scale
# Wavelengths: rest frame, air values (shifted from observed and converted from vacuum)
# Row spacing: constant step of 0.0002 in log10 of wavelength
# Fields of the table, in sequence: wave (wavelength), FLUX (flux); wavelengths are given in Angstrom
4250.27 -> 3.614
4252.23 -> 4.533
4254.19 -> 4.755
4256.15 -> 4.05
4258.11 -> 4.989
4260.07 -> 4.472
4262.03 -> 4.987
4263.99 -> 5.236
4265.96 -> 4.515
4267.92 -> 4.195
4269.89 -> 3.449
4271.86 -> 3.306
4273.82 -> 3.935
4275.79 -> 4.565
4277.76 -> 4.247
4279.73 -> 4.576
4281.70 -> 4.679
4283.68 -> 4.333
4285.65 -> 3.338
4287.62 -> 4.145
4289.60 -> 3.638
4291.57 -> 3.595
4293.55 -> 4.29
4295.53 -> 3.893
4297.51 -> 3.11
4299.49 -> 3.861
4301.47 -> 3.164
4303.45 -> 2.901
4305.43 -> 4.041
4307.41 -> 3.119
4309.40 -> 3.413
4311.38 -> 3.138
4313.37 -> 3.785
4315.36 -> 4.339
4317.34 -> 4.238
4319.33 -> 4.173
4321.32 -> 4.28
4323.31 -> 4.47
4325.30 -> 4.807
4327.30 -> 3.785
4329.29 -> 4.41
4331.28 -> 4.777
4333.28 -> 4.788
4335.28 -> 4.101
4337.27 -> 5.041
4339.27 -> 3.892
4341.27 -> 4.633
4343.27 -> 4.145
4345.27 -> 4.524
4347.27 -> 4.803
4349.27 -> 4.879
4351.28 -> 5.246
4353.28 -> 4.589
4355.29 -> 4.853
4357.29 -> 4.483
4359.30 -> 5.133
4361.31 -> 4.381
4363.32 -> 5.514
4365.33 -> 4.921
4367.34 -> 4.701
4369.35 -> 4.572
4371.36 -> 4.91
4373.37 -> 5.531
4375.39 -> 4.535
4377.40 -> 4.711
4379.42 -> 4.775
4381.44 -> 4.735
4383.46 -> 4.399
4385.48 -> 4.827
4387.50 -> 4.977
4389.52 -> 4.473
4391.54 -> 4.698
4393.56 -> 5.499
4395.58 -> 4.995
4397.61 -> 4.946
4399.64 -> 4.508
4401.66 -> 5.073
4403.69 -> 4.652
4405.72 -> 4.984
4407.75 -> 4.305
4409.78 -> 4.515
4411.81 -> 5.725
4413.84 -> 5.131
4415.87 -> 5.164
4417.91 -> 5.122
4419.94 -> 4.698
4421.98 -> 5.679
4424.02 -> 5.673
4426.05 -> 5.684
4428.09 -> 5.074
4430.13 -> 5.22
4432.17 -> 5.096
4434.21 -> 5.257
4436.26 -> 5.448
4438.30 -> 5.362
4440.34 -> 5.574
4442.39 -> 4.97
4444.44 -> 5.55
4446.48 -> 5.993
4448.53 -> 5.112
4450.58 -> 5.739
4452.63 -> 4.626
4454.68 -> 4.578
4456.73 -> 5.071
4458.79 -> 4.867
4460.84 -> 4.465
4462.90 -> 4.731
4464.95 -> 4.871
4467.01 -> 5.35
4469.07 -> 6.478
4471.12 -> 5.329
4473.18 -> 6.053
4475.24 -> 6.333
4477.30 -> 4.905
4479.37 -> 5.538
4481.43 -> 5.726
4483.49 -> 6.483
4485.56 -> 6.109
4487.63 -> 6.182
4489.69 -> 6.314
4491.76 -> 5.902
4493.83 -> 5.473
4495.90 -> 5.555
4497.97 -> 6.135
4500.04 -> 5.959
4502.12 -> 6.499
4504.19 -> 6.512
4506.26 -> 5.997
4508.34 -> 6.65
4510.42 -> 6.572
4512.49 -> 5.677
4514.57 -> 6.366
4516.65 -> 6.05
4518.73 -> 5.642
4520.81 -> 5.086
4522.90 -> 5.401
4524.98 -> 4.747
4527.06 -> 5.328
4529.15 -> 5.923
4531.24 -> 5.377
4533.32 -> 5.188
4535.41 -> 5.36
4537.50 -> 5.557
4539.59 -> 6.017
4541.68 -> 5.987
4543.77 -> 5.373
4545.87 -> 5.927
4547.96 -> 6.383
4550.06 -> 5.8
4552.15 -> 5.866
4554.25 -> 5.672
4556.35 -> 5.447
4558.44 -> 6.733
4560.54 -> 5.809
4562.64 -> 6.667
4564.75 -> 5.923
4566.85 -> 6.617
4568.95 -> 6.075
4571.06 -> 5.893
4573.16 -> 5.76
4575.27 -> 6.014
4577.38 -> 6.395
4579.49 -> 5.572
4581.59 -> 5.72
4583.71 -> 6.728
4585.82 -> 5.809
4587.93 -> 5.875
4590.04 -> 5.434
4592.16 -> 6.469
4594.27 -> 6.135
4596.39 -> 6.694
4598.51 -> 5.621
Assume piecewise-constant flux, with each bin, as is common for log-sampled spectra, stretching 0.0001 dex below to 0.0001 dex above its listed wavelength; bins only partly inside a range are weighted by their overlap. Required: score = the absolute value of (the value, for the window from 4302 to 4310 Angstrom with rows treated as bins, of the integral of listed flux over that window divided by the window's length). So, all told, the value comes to 3.4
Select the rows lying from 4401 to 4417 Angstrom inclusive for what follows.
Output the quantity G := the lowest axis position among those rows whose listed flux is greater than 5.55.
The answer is 4411.81 Angstrom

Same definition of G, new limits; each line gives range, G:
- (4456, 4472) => 4469.07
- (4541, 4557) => 4541.68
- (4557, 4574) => 4558.44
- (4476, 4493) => 4481.43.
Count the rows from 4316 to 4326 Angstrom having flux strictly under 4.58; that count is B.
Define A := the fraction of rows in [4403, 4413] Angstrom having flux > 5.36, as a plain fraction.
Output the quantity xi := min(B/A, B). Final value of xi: 4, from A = 0.2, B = 4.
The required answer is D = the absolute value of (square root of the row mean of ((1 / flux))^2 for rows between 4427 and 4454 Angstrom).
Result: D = 0.190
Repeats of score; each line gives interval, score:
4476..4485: 5.7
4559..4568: 6.3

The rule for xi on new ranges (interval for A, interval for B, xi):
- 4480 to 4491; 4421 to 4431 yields 0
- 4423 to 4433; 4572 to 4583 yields 0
